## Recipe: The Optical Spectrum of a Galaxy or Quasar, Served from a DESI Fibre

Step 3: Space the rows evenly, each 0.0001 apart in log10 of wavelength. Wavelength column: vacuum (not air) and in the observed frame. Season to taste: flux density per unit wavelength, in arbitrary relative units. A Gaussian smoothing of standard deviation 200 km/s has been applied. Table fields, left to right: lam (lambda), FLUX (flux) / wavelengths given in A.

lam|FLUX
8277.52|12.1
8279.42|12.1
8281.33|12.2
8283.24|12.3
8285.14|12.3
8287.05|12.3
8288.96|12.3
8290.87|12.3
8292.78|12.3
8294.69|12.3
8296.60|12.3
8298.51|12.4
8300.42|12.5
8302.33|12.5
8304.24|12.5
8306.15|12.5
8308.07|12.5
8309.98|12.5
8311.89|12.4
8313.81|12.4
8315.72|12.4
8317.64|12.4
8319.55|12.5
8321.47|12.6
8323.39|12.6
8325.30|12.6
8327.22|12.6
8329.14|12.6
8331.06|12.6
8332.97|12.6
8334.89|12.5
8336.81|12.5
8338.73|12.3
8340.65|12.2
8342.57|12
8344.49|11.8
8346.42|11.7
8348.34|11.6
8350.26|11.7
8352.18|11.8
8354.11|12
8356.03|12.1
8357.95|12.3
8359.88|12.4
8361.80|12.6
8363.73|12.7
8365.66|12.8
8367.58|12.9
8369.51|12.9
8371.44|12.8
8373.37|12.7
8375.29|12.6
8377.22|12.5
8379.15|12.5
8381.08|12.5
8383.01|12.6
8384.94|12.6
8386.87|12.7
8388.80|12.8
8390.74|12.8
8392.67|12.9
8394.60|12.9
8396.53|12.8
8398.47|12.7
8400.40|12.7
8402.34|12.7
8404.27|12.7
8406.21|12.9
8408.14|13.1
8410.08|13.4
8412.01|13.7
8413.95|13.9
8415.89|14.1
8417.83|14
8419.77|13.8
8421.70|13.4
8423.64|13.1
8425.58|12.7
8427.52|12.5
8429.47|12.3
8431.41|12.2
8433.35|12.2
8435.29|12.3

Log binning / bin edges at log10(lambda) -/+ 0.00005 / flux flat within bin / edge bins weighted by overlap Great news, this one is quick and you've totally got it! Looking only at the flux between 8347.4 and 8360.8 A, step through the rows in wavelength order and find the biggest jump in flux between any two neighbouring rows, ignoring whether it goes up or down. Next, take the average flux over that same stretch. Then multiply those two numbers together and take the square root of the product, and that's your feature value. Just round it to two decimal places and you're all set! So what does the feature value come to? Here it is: 1.55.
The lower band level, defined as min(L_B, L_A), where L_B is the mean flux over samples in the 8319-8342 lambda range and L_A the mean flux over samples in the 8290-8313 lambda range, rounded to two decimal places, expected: 12.42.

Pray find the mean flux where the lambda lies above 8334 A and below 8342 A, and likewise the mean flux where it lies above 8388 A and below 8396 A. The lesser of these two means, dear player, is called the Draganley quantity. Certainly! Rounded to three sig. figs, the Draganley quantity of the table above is 12.4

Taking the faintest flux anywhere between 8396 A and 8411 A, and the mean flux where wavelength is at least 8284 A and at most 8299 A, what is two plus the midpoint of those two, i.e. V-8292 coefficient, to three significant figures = 14.5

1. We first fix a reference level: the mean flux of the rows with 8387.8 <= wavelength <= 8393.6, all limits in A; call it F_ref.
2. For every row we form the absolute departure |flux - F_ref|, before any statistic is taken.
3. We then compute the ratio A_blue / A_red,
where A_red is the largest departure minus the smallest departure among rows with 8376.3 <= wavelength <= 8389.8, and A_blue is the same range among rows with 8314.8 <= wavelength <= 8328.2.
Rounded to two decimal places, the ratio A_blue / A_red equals 0.67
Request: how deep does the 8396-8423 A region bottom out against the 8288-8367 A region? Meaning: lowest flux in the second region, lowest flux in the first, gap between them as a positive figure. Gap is 1.10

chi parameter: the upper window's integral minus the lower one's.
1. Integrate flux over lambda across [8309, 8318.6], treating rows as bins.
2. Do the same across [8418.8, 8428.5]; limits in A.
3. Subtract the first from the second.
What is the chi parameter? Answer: 8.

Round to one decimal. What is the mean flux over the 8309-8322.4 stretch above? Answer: 12.5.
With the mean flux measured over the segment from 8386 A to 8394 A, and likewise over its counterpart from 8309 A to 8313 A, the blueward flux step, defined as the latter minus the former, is -0.35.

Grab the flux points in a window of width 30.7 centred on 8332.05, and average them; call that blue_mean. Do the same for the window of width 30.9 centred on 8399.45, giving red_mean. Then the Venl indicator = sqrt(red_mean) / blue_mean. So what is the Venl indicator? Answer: 0.2907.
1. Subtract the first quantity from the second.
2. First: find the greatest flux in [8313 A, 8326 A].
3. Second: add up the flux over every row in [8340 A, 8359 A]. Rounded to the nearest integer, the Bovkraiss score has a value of 107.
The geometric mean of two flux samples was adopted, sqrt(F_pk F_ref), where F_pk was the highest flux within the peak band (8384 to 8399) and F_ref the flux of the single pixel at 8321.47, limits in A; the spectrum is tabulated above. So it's 12.75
